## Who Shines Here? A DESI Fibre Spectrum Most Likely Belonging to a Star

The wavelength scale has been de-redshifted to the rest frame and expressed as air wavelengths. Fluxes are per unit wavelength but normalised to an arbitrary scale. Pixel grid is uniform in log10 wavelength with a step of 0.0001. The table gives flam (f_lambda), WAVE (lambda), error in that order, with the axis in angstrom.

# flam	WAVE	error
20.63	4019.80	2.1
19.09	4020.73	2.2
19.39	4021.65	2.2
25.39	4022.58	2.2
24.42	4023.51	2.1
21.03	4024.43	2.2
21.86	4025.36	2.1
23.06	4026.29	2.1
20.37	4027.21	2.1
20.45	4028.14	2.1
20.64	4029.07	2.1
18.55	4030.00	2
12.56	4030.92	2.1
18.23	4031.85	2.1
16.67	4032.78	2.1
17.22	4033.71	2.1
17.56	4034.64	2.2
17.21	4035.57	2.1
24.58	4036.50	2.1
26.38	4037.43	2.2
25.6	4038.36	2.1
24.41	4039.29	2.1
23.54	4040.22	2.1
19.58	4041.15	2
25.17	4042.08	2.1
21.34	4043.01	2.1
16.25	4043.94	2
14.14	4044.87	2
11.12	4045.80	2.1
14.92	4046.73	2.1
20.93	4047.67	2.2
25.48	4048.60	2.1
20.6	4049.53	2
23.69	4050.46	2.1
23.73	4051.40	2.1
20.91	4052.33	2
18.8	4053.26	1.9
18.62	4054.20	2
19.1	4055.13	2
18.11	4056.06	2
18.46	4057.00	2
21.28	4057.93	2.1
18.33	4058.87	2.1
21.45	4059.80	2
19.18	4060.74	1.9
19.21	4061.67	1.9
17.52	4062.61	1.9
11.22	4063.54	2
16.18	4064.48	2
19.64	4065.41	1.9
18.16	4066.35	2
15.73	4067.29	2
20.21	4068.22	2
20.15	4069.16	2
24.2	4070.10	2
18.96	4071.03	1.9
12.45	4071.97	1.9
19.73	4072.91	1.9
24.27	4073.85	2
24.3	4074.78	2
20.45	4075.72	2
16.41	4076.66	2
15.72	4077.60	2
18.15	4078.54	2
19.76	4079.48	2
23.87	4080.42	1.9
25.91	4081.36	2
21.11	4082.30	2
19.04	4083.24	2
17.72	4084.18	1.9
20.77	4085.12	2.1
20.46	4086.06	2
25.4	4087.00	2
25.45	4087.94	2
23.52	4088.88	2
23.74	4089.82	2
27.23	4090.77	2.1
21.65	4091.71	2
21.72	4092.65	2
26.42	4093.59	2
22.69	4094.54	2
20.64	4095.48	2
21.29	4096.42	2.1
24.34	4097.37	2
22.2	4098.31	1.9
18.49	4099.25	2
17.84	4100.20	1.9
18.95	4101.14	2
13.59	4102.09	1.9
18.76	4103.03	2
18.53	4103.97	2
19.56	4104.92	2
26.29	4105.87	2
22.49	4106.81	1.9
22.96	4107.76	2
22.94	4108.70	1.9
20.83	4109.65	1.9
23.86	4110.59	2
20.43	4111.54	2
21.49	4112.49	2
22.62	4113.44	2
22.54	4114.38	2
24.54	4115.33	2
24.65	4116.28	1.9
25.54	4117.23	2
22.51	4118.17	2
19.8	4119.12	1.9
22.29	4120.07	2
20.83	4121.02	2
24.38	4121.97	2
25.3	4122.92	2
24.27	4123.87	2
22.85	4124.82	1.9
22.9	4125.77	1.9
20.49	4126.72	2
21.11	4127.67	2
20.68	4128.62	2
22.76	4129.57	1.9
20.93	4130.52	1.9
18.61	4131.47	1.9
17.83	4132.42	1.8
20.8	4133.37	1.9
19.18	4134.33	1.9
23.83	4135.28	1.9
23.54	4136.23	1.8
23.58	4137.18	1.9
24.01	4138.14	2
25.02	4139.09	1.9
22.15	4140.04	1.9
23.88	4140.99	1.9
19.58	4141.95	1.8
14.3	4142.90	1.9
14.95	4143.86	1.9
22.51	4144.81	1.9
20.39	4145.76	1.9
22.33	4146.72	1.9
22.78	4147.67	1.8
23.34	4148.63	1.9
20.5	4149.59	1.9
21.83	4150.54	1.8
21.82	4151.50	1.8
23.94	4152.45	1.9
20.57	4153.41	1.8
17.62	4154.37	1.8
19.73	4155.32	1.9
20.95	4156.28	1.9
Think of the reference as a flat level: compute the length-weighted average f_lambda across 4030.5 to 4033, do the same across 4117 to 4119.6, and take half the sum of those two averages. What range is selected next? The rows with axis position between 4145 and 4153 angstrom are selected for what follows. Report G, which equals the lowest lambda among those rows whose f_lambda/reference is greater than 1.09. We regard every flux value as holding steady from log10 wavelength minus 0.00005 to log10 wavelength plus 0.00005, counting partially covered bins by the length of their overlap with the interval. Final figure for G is 4146.72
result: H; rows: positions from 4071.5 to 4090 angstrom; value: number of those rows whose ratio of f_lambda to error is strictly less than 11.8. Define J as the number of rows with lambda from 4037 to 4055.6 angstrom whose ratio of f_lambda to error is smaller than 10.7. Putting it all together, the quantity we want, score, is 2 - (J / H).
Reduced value 1.08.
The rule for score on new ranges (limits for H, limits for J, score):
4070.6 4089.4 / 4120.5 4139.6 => 1.50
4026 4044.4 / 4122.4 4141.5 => 1.65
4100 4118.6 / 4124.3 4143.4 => 1.46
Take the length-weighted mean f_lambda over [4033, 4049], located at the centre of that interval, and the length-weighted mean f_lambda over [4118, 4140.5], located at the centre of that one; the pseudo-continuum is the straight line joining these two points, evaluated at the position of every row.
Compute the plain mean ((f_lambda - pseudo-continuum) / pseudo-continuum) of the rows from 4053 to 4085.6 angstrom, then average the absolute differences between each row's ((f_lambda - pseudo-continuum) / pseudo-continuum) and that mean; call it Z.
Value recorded 0.10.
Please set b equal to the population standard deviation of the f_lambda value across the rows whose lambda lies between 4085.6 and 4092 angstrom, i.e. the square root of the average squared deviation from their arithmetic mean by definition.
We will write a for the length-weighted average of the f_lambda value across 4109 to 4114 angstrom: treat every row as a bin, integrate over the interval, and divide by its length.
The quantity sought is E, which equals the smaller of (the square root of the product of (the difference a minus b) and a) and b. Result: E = 2.2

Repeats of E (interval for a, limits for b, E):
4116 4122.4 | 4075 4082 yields 3.5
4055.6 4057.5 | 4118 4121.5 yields 1.1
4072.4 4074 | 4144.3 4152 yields 1.0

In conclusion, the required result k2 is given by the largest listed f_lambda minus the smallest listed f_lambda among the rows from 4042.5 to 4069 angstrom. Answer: 14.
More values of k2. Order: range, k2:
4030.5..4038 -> 14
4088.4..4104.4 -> 14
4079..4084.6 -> 8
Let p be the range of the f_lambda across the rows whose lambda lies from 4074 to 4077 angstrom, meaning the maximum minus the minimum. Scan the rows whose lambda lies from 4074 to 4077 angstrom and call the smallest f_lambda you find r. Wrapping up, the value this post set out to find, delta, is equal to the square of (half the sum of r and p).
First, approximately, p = 7.9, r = 16.41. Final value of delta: 148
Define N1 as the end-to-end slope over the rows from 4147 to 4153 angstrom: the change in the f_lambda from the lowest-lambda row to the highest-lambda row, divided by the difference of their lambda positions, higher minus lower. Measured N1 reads 0.2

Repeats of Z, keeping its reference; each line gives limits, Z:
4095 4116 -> 0.10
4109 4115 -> 0.05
